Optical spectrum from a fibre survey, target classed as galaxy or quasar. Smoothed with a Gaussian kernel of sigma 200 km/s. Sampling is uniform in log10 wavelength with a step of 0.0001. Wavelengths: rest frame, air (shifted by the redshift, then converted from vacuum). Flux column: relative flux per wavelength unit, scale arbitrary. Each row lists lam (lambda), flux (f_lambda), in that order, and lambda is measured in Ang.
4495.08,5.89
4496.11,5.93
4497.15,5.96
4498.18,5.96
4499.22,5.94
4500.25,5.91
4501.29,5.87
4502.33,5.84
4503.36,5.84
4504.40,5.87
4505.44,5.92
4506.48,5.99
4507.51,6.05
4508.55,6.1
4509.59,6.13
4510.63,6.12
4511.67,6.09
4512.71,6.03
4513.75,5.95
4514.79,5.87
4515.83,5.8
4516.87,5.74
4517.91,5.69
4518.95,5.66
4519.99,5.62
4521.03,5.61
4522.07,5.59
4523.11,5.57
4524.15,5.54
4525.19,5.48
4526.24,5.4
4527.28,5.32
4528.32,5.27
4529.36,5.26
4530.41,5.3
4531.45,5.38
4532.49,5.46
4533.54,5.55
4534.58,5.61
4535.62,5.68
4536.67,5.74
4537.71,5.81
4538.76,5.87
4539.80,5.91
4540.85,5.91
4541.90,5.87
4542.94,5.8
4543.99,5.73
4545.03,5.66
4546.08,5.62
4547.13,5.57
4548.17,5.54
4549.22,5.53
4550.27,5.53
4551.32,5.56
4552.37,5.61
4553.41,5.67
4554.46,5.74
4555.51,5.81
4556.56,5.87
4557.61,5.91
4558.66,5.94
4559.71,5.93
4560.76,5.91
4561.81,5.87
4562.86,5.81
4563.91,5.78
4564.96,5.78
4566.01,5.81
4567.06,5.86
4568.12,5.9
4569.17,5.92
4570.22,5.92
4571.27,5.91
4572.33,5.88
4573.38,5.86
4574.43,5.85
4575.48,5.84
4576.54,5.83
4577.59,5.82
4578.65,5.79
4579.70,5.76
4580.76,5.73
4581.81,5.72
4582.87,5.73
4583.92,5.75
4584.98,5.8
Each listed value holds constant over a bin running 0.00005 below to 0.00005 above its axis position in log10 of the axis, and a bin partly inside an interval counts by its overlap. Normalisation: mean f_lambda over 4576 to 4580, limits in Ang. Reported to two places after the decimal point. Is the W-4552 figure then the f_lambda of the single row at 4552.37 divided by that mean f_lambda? 0.97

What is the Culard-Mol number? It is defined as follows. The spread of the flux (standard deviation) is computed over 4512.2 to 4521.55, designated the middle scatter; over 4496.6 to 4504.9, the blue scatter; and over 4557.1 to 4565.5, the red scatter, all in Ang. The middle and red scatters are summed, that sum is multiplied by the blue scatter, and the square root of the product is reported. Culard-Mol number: 0.10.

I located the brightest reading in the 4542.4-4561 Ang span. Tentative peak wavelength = 4558.66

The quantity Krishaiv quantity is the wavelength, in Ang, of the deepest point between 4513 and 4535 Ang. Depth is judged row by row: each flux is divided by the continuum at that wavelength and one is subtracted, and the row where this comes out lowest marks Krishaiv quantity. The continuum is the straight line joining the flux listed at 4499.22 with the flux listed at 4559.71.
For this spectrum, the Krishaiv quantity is 4529.36 Ang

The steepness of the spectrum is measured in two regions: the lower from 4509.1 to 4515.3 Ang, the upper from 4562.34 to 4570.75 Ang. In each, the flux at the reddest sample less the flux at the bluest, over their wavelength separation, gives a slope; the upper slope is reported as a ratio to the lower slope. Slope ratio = -0.3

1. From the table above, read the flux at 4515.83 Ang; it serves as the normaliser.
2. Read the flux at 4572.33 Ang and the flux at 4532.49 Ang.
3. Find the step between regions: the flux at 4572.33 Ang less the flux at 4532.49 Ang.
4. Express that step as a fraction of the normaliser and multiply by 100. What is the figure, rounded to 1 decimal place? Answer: 7.2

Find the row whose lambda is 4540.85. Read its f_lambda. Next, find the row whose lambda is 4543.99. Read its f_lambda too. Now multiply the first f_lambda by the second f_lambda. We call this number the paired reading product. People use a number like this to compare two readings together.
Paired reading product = 33.9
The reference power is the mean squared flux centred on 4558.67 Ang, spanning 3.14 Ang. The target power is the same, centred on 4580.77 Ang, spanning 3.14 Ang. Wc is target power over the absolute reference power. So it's 0.94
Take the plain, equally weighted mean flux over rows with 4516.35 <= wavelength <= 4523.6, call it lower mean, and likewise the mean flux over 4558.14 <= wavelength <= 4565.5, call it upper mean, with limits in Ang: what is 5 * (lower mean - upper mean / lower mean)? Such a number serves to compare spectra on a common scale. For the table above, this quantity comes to 23.0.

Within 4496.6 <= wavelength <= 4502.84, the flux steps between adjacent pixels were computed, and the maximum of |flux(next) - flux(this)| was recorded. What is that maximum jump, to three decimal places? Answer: 0.040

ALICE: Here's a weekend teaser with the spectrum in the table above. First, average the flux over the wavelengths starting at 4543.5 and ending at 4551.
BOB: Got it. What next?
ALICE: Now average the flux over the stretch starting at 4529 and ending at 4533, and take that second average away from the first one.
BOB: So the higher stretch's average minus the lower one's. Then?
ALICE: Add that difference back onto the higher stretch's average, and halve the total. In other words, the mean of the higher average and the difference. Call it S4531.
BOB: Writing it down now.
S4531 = 2.92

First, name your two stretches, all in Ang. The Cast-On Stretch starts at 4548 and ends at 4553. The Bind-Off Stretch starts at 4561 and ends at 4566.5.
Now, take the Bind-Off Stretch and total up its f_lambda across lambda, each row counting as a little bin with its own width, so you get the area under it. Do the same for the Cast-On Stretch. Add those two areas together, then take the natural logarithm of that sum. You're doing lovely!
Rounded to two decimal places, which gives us 4.09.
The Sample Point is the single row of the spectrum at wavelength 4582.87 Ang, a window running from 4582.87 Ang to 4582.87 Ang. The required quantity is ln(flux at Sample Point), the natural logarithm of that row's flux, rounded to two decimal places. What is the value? 1.75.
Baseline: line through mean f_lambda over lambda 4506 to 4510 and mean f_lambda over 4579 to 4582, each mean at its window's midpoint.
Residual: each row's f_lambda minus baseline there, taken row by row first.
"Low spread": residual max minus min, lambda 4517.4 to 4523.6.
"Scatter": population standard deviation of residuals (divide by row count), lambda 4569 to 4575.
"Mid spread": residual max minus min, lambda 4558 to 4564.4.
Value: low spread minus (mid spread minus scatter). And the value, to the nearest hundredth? -0.02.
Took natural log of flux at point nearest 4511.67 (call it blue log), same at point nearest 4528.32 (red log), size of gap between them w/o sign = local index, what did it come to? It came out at 0.14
